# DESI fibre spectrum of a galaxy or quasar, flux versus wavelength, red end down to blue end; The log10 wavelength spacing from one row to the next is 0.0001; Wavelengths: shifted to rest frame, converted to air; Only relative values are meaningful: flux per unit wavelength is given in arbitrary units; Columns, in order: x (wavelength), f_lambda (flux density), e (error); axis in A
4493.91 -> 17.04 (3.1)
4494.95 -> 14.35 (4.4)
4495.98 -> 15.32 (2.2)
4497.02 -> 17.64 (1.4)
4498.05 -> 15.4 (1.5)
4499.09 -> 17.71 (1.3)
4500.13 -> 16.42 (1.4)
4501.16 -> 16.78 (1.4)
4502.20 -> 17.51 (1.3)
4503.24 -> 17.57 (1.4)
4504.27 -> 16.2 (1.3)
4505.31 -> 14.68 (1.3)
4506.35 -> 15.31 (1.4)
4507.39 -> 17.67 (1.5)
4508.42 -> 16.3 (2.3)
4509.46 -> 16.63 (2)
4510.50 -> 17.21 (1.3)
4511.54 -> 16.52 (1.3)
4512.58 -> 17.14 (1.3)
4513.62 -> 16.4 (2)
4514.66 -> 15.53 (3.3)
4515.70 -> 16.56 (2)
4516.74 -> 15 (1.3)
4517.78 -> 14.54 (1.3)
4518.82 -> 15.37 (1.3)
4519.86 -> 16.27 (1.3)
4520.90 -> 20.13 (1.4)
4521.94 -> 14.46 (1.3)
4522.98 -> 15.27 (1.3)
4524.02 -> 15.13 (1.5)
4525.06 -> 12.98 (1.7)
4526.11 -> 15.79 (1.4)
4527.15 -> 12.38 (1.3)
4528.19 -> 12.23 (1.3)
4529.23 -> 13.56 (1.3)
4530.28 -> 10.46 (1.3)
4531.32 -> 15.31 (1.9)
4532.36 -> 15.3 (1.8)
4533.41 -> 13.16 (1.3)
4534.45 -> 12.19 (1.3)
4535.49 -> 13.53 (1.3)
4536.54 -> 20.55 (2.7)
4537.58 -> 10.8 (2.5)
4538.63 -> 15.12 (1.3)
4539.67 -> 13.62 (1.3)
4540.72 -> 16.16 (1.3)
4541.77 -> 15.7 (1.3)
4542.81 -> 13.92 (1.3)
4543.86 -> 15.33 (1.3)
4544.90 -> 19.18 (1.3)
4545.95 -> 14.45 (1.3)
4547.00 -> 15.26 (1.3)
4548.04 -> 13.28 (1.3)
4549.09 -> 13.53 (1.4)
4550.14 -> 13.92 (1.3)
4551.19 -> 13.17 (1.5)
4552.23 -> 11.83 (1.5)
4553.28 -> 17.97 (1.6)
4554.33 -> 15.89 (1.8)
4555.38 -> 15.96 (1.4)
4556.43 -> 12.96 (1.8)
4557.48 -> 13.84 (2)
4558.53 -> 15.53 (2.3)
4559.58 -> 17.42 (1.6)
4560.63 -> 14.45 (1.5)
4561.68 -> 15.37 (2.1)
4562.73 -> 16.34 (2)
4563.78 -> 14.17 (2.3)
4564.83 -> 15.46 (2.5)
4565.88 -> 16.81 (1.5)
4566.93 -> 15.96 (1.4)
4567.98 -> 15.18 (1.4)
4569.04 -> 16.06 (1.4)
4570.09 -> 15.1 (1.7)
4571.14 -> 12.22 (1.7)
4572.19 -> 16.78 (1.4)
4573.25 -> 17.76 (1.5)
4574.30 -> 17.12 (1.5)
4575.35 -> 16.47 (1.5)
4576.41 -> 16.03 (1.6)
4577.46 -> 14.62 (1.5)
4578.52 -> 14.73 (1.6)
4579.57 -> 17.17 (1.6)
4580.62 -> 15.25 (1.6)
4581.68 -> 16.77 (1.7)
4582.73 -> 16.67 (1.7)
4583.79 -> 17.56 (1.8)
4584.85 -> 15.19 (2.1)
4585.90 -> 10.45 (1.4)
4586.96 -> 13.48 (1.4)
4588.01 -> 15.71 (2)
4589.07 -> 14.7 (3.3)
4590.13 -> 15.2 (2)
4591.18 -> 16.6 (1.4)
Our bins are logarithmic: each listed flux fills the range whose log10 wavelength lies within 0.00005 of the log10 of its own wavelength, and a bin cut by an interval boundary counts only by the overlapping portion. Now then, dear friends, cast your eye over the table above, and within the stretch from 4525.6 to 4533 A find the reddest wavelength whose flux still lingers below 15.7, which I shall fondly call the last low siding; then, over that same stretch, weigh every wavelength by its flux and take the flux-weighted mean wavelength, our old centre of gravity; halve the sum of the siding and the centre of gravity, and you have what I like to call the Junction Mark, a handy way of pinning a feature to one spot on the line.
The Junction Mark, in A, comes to 4530.8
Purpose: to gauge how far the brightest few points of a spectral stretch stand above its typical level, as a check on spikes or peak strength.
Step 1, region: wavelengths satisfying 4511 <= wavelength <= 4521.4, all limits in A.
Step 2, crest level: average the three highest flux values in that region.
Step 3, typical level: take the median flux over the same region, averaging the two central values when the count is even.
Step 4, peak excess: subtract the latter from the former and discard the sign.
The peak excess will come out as 1.6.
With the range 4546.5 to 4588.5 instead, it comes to 2.3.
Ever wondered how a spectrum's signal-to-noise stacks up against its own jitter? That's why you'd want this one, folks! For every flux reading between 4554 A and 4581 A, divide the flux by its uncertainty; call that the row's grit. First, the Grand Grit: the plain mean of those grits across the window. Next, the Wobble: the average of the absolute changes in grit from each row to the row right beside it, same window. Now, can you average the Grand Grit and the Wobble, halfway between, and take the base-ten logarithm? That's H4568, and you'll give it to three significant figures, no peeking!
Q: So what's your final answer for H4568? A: 0.741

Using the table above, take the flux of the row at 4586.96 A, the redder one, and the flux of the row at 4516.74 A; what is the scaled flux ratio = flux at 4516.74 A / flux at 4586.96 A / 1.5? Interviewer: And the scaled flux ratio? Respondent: 0.742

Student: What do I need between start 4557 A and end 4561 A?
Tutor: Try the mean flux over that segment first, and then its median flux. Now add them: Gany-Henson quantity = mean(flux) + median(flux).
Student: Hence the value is 30.3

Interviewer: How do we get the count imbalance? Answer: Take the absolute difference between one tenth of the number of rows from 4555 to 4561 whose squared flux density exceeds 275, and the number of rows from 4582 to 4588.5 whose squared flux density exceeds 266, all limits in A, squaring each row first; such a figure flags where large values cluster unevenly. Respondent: 1.9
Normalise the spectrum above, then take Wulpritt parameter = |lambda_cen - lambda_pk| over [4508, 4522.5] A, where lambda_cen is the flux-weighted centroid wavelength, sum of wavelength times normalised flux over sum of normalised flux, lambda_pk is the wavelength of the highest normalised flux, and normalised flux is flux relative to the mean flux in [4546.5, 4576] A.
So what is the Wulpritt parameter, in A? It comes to 5.8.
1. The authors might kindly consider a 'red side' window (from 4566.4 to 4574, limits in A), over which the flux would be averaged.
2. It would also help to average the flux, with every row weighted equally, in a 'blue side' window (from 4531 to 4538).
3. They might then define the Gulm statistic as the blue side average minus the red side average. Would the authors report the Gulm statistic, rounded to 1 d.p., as -1.2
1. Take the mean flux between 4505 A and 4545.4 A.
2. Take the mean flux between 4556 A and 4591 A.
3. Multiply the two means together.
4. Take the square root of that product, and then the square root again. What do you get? 3.91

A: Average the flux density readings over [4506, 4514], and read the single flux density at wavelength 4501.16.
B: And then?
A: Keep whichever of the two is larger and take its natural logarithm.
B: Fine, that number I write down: 2.82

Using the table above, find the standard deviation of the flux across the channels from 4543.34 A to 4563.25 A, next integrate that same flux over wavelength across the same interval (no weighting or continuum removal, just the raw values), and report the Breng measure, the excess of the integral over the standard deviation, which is 298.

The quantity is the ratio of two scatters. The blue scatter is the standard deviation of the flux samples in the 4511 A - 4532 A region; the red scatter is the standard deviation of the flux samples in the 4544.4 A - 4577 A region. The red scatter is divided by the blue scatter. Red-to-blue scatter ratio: 0.8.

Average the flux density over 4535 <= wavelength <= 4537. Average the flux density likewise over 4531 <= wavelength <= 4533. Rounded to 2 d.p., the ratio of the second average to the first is 0.90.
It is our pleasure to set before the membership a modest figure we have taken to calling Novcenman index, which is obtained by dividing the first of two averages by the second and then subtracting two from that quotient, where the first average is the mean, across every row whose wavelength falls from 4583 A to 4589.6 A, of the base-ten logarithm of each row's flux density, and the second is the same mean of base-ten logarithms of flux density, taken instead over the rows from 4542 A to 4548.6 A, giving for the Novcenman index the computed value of -1.02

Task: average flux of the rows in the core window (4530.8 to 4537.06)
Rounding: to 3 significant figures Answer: 15.0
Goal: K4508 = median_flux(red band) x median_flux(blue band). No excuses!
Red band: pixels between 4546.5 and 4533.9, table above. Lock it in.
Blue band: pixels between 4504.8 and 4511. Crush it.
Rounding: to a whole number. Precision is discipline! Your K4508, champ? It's 243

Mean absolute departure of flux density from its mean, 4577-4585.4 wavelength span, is 1.05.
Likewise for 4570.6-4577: 1.29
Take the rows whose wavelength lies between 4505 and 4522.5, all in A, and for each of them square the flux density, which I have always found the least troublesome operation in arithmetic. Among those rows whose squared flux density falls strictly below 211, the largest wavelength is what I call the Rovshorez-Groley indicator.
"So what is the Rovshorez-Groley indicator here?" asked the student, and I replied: 4521.94 A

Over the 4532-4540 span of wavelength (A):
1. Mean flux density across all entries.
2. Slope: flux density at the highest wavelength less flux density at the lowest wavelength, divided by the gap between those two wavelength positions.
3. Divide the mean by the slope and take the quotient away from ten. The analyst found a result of 72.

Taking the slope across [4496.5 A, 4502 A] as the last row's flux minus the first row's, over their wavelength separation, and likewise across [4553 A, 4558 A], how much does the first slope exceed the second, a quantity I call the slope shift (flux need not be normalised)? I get 0.8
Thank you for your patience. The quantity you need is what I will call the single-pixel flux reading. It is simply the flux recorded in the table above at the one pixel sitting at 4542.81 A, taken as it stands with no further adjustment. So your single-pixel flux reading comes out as 13.92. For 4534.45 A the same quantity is 12.19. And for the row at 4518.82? 15.37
